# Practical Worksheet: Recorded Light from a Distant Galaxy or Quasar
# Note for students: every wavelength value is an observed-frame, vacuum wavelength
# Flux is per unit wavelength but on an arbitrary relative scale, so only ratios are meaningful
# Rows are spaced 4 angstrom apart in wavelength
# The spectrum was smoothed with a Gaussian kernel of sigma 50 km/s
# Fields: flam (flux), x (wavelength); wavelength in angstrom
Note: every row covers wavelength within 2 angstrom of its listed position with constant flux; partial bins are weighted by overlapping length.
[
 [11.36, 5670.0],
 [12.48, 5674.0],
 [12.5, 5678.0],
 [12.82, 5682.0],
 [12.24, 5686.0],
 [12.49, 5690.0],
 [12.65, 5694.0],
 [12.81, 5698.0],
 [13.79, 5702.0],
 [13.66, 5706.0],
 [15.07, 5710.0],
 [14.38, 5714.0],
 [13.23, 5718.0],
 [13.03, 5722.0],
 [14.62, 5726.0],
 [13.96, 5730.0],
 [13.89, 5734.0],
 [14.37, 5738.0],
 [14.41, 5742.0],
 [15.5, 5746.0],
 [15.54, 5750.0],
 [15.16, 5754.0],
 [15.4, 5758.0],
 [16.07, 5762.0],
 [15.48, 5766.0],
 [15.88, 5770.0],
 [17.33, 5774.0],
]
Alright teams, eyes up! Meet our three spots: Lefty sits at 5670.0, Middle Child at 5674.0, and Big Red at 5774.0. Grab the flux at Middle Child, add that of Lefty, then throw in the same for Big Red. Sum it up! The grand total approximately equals 41.2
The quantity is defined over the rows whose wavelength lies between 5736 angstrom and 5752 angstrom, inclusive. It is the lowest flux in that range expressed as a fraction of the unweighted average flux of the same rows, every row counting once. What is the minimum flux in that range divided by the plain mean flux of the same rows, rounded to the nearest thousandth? 0.961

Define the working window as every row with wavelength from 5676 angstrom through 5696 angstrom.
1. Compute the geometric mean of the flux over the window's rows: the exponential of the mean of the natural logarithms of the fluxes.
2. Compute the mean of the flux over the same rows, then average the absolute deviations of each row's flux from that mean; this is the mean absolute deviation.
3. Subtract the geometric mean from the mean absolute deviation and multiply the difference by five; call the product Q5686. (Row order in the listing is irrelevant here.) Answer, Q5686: -62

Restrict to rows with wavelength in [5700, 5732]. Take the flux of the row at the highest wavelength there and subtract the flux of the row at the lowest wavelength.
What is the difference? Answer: 0.17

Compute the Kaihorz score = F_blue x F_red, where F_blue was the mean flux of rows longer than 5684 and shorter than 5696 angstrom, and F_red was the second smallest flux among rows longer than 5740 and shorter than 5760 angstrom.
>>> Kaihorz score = 189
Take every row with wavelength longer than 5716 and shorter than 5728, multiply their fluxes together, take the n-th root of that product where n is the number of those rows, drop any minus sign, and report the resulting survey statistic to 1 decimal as 13.6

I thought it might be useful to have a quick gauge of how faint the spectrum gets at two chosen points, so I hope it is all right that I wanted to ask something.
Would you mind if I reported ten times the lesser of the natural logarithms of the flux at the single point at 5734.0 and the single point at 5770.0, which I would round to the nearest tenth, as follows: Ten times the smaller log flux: 26.3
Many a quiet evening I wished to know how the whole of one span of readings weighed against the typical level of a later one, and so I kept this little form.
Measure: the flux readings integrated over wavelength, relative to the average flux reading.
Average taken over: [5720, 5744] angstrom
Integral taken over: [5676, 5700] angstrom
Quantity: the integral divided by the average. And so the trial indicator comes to 21.5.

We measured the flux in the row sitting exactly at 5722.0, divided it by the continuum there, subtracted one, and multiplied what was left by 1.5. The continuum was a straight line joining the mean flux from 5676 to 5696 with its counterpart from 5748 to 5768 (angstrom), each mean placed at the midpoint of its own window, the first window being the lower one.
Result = -0.11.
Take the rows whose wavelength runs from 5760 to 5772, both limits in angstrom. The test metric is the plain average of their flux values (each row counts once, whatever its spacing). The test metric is 15.8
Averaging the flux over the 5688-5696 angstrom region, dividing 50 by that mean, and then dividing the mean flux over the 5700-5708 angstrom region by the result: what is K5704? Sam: 3.5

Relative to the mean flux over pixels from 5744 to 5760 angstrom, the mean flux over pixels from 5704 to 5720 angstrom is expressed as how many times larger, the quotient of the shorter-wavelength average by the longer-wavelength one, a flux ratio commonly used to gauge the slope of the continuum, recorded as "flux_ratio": 0.915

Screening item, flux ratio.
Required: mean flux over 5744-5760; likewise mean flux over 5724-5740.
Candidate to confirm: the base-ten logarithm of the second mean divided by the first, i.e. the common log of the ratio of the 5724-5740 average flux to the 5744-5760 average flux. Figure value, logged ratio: -0.035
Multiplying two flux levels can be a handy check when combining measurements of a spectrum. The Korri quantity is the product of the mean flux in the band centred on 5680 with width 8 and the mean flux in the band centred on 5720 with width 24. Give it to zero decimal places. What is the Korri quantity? 178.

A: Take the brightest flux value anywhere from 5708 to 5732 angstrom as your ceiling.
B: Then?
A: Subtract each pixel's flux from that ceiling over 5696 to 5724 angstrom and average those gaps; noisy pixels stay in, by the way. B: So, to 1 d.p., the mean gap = 1.4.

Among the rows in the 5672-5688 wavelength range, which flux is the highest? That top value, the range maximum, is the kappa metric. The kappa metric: 12.82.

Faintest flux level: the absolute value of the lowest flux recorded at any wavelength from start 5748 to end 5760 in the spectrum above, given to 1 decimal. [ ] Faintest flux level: 15.2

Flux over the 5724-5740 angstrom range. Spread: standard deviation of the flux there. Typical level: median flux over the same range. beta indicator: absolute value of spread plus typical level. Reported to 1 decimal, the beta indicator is 14.5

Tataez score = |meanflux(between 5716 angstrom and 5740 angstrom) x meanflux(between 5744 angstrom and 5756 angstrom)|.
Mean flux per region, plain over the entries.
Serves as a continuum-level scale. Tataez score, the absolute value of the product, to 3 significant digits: 213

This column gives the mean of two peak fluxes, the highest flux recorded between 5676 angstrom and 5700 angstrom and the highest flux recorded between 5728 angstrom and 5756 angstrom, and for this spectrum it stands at 14.2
